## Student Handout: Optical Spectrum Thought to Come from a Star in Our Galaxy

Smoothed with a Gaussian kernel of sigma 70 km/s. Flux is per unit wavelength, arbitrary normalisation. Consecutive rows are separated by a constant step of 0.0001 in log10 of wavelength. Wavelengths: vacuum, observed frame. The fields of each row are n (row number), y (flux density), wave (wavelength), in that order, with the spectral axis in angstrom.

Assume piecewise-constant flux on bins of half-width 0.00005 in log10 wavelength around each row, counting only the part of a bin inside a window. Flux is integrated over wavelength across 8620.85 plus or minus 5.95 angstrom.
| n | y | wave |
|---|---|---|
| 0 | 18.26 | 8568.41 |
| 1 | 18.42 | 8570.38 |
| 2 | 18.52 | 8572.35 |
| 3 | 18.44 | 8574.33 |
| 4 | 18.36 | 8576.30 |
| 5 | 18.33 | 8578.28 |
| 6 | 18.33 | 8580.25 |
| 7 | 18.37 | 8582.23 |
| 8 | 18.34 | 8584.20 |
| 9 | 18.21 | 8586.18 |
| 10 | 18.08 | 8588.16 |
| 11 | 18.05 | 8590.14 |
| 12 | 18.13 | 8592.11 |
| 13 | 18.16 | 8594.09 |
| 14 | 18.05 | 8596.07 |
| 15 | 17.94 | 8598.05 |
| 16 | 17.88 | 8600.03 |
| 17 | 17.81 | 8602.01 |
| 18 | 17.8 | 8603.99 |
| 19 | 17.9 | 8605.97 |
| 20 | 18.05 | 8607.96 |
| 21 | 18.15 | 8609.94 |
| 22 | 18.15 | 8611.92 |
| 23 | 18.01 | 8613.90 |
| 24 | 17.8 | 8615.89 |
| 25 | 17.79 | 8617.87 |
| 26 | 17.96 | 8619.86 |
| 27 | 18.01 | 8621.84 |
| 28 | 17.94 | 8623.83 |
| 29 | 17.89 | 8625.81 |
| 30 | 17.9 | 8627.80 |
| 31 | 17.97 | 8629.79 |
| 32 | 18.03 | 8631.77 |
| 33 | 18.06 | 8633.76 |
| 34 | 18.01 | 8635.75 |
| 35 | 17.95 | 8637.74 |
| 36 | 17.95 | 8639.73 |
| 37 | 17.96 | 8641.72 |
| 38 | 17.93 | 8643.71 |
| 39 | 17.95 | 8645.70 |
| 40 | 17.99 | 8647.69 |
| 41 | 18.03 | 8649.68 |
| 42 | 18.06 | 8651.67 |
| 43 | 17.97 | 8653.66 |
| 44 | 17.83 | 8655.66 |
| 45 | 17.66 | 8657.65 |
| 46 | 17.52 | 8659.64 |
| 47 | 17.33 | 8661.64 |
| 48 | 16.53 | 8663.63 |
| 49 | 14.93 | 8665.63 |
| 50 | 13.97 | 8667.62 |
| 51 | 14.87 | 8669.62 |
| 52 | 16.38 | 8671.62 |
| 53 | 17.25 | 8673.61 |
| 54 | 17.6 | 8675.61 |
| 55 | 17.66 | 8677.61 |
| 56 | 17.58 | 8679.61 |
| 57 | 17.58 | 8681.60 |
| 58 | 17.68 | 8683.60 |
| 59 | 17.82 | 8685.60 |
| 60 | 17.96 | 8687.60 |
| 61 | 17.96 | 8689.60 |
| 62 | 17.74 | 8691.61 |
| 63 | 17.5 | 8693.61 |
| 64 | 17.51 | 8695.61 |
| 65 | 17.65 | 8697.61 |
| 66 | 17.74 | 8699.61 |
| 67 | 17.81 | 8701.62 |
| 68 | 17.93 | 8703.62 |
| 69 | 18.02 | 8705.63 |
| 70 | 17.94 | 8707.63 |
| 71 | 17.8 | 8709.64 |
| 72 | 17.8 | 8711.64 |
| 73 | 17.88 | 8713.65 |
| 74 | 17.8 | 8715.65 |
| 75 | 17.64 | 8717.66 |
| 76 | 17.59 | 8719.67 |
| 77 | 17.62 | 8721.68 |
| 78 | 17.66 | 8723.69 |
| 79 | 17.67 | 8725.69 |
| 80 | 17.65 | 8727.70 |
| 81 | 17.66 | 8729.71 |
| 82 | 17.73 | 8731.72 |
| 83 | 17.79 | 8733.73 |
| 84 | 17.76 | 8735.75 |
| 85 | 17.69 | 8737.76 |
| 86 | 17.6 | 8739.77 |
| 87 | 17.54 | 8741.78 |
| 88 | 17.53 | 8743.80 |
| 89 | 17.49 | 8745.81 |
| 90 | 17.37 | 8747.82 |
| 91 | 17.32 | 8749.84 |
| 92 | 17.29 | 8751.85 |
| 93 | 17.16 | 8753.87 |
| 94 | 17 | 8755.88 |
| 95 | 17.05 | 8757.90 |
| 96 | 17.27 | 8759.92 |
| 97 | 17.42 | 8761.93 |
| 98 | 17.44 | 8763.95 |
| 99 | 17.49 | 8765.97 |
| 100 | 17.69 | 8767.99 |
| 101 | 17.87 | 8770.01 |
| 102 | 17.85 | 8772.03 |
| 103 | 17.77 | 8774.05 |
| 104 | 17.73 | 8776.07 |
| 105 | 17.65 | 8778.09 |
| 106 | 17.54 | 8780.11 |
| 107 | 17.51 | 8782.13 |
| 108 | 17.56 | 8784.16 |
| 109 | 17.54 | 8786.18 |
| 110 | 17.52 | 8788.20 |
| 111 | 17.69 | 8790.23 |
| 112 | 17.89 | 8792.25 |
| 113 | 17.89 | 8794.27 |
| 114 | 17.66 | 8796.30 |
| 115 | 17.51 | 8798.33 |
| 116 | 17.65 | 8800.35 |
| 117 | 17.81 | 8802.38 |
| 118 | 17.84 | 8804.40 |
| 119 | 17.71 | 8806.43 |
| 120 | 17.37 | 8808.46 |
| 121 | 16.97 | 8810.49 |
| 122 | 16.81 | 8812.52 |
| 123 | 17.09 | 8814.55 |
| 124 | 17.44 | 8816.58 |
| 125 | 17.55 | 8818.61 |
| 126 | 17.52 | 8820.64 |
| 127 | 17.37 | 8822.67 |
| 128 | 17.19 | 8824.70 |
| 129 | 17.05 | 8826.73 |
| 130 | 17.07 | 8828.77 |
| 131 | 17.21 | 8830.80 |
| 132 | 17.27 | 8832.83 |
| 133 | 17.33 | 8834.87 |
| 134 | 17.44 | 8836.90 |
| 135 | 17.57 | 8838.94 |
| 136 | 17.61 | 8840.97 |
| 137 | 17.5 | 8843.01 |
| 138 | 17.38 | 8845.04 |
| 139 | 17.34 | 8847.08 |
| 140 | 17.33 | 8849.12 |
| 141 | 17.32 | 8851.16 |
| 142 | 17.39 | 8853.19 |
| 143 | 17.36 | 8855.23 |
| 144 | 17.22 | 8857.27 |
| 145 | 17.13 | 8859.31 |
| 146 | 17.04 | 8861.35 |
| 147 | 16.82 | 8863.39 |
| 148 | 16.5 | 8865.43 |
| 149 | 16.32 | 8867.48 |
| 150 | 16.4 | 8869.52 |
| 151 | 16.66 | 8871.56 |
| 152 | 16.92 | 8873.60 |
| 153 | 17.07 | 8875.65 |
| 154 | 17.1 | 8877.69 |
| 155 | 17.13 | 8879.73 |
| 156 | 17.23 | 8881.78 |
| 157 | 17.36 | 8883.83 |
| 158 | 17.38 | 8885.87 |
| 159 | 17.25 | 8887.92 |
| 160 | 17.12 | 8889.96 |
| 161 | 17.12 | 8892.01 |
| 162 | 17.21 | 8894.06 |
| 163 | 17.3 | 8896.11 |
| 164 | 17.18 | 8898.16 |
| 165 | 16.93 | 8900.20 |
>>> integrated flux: 213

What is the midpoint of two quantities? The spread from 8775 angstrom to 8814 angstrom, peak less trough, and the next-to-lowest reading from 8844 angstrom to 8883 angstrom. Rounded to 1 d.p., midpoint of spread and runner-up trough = 8.7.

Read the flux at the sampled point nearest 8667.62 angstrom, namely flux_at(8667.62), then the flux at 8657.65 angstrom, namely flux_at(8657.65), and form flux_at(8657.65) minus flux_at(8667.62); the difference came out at 3.69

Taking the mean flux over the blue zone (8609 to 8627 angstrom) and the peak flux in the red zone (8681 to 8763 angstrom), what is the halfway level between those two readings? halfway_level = 18.0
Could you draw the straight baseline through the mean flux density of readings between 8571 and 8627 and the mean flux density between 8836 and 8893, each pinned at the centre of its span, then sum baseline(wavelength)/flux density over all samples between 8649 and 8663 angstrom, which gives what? 7.05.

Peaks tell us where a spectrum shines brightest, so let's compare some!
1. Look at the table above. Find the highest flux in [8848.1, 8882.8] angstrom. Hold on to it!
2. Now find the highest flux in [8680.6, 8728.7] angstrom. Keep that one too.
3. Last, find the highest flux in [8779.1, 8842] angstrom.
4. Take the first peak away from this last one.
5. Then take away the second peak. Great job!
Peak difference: -17.5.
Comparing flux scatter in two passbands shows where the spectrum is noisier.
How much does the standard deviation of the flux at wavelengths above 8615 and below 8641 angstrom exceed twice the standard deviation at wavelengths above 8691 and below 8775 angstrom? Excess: -0.39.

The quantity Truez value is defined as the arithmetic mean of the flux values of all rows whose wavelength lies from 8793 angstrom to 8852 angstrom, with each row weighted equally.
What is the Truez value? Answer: 17.4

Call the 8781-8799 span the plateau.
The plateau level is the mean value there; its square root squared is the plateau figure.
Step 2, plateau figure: 17.6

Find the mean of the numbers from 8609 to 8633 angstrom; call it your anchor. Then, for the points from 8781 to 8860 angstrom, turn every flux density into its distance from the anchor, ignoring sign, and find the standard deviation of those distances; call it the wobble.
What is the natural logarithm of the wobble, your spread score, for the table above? -1.4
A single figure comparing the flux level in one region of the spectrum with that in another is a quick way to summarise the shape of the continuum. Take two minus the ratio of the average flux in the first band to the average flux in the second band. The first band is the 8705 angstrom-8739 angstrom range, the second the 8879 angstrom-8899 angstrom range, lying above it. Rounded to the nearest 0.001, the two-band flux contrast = 0.970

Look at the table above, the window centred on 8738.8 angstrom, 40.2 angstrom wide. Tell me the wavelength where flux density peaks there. 8733.73 angstrom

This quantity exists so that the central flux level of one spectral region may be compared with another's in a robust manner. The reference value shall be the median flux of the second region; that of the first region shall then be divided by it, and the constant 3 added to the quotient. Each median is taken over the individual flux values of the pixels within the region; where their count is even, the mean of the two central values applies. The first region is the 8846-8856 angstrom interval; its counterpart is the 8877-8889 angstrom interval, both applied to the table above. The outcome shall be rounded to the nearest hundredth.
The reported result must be 4.01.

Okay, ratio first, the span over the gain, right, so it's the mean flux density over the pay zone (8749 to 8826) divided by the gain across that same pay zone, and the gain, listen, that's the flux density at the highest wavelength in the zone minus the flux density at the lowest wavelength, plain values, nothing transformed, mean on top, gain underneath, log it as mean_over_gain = -135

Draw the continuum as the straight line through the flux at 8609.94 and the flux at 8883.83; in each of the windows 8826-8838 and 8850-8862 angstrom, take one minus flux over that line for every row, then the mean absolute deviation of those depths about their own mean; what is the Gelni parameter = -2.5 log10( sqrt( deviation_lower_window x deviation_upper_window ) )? 5.5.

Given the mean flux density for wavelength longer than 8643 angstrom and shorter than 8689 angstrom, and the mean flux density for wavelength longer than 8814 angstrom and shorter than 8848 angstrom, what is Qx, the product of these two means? 299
